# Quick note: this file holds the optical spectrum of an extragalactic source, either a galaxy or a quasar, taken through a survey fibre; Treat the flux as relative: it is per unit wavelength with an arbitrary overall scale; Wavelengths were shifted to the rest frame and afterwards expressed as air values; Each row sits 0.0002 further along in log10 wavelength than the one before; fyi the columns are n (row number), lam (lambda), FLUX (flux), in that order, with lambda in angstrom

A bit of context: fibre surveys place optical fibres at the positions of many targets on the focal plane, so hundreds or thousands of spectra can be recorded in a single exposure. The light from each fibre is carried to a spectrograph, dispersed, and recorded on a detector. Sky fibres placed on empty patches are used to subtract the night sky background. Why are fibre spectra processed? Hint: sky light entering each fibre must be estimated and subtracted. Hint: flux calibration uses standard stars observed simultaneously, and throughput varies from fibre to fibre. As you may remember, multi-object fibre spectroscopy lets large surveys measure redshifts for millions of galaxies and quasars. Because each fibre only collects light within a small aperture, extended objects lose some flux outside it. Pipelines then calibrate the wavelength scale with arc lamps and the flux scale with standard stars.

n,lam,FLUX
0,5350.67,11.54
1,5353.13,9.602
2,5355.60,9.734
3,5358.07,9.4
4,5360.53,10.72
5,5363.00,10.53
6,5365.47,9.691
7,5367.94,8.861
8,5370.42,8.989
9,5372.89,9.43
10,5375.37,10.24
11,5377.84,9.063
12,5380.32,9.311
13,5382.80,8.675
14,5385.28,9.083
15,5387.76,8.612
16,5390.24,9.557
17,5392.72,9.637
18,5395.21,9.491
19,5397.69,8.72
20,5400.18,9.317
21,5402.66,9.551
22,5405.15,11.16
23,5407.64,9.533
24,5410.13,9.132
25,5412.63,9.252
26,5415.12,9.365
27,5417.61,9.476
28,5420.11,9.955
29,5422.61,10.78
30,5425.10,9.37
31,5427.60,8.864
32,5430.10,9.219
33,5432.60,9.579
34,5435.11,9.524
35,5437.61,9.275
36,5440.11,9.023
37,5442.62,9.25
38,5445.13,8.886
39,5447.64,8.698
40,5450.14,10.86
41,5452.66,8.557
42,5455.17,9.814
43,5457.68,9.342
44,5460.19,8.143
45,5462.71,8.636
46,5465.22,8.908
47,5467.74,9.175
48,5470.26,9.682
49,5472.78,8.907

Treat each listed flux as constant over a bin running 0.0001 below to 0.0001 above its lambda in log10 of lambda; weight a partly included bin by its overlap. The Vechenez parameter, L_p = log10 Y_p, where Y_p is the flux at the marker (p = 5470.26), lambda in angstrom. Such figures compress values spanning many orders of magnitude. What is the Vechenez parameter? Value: 0.99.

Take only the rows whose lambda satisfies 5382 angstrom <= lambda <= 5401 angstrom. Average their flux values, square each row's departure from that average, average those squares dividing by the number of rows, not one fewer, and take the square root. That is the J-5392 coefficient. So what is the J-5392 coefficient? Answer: 0.4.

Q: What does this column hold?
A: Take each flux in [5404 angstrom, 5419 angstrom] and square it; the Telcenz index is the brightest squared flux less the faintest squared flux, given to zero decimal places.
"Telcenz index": 41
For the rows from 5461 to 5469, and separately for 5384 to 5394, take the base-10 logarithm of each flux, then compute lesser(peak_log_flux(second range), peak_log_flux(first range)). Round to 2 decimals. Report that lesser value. 0.96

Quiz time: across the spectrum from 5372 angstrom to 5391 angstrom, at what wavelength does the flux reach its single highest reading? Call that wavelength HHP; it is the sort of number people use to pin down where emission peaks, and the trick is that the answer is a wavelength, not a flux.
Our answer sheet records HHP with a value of 5375.37 angstrom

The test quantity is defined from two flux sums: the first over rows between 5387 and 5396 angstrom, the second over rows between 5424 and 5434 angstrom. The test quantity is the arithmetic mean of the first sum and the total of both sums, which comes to 56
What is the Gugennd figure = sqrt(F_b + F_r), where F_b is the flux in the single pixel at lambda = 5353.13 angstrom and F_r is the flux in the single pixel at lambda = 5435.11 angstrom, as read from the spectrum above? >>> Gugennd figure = 4.37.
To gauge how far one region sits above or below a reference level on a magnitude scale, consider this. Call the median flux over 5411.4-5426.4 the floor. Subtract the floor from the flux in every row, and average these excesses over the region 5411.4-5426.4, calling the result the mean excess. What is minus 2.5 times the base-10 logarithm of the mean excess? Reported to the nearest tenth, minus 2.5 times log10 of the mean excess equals 1.4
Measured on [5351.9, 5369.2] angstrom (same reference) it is 1.1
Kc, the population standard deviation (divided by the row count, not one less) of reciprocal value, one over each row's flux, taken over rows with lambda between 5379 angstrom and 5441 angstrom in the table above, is 0.0059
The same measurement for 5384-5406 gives 0.0073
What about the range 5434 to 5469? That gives 0.0071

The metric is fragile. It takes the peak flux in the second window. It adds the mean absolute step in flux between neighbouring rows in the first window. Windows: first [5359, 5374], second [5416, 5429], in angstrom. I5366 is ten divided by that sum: 0.89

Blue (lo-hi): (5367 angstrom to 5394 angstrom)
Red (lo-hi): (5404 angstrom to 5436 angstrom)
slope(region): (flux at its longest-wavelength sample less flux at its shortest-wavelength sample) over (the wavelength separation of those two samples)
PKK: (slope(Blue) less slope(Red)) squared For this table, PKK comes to 0.007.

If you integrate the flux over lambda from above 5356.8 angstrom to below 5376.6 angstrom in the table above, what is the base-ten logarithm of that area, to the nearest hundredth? 2.28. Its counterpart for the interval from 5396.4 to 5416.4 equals 2.28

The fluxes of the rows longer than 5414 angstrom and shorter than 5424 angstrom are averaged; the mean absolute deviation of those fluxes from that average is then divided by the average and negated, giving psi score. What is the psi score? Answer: -0.048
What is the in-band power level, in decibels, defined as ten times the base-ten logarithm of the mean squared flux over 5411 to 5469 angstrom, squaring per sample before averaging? 19.4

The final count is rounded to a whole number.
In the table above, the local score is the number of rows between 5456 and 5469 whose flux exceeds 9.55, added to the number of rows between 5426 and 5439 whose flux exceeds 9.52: 2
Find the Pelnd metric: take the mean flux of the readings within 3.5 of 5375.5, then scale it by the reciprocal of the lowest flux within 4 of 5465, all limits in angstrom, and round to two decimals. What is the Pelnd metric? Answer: 1.11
